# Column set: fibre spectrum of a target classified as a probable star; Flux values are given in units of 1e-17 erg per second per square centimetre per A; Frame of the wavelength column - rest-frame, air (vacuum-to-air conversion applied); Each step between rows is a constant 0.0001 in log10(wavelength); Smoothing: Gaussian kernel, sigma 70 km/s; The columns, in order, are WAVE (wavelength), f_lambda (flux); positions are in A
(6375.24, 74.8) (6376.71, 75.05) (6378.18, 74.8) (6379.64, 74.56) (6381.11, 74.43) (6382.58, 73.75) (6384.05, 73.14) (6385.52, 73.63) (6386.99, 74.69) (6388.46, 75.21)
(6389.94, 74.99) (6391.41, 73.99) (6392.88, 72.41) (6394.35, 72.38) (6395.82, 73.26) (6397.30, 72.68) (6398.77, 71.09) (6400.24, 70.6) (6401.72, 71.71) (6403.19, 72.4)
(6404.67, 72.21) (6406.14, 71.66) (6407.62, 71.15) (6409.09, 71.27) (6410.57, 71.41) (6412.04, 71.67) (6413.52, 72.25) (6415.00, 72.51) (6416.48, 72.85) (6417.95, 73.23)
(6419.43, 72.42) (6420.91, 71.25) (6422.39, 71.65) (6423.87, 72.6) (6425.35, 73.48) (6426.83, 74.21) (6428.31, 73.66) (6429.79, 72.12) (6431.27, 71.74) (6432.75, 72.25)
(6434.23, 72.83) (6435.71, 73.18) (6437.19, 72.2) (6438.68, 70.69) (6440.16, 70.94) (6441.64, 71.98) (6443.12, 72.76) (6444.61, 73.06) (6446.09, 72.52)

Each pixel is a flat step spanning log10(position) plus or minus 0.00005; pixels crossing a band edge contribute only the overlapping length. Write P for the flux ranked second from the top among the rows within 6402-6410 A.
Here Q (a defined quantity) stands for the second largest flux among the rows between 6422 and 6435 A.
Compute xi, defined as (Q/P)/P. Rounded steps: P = 72.21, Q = 73.66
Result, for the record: 0.0141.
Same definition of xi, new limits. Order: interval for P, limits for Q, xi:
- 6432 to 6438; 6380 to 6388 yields 0.0140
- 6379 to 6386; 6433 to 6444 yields 0.0131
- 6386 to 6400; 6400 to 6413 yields 0.0128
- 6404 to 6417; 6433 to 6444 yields 0.0139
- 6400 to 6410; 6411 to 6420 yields 0.0140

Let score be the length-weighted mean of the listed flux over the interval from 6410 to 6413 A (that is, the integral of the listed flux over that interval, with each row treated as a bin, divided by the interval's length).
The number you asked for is 71.7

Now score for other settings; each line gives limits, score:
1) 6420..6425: 71.9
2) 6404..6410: 71.6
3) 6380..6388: 74.0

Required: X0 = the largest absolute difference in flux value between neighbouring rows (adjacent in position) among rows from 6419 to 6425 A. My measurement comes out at 1.2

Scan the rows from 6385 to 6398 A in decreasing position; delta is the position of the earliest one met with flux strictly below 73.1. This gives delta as 6397.30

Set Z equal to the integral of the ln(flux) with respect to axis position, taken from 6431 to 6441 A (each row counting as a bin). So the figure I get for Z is 42.8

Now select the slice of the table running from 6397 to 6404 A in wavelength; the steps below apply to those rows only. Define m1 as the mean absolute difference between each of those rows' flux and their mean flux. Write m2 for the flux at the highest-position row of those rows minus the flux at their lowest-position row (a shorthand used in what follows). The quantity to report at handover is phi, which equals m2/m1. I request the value -0.4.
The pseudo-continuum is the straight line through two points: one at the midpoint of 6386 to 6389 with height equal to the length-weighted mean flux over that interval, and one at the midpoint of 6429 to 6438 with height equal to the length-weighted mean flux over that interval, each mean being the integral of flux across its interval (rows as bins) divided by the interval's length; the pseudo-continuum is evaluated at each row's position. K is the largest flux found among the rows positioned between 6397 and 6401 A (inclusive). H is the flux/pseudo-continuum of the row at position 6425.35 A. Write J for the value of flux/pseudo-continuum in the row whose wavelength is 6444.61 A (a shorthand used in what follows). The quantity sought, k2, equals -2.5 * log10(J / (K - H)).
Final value 4.62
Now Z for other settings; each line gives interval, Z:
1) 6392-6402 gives 42.8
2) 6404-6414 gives 42.7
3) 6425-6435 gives 42.9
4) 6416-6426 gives 42.8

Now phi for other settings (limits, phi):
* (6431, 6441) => -1.1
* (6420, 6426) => 2.8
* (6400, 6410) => 1.4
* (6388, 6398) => -2.5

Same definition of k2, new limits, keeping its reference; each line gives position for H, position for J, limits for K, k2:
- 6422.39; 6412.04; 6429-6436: 4.67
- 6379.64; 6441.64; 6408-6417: 4.64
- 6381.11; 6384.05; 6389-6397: 4.70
